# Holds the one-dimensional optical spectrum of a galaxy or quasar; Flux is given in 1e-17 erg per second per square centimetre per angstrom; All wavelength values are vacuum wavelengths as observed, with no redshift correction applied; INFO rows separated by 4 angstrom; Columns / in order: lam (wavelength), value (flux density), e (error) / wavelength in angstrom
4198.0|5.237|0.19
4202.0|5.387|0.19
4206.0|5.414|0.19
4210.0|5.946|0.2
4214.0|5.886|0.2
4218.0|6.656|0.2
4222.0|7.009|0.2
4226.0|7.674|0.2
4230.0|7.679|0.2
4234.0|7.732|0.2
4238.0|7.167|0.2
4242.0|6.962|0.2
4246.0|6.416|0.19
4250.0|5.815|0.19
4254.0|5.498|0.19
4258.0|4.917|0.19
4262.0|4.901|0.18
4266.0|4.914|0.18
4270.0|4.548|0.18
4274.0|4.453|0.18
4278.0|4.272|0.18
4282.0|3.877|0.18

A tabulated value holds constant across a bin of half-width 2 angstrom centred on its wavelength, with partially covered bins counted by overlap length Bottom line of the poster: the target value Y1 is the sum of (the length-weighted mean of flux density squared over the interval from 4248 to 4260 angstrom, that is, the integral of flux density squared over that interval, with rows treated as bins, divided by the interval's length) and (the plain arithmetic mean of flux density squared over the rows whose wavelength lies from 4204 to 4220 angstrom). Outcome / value 65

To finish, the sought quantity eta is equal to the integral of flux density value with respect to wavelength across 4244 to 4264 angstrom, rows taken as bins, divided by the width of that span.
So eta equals 5.5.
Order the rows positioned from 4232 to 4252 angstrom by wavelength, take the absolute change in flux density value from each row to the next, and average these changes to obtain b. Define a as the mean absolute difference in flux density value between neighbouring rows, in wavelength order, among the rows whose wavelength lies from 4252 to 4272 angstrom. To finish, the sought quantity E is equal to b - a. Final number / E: 0.24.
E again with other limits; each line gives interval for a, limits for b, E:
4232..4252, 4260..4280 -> -0.32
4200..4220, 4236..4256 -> 0.07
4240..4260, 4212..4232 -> -0.06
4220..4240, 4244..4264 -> 0.06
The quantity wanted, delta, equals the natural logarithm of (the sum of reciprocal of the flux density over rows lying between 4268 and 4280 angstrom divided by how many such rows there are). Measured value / -1.49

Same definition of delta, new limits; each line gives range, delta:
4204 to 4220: -1.78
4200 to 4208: -1.69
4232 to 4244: -1.98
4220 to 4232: -2.01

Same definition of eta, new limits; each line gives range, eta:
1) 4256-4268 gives 4.9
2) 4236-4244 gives 7.1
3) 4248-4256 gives 5.7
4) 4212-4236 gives 7.1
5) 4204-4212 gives 5.7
